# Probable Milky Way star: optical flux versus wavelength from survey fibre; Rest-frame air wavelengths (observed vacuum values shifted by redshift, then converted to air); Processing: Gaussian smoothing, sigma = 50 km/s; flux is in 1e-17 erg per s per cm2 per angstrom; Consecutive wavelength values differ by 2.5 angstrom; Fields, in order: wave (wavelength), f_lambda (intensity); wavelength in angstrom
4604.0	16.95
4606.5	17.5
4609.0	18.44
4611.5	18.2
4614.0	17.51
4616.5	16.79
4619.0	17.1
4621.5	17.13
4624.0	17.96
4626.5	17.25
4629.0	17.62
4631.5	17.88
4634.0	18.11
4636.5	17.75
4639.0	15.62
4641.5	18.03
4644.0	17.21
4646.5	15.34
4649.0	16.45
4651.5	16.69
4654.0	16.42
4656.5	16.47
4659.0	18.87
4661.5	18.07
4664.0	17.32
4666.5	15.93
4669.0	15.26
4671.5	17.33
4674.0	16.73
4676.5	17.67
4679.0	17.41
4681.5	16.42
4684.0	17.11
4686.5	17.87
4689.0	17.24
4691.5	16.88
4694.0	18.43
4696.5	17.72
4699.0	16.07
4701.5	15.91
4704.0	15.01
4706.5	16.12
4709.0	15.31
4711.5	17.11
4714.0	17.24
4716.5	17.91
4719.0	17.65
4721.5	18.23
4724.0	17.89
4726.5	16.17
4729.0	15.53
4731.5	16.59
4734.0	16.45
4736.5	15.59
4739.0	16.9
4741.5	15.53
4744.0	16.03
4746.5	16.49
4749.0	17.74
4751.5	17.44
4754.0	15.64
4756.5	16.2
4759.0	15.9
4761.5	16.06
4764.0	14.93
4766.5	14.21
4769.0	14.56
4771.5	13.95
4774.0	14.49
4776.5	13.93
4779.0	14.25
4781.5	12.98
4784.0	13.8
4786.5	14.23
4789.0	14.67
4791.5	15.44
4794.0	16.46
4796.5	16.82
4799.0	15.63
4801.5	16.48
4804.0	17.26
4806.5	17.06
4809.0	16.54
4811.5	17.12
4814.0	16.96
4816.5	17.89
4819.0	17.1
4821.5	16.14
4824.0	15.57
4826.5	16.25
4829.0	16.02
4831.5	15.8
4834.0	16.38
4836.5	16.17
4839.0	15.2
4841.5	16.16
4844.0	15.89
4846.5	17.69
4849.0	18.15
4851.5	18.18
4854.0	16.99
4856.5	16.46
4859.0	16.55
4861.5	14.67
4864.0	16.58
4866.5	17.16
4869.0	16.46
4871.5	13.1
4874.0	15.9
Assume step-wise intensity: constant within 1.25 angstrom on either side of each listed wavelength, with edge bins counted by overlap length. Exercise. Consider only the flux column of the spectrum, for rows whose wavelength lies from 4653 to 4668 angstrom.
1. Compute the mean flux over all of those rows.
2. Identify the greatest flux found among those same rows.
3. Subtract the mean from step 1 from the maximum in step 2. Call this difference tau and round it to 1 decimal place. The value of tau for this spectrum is 1.7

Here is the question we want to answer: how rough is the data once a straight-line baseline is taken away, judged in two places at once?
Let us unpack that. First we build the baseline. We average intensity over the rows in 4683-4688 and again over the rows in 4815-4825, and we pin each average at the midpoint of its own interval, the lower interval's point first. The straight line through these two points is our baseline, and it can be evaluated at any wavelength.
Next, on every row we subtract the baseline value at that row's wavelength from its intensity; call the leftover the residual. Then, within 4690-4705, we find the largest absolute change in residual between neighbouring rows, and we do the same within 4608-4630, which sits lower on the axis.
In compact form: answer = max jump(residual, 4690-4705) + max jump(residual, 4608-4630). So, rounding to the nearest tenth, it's 2.5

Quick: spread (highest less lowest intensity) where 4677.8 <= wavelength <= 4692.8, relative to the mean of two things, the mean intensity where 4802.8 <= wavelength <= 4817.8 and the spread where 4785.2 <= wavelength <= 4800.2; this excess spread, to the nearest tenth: -8.4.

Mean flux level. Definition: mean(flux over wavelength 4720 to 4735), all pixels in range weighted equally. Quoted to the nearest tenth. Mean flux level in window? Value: 16.8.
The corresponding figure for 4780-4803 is 15.2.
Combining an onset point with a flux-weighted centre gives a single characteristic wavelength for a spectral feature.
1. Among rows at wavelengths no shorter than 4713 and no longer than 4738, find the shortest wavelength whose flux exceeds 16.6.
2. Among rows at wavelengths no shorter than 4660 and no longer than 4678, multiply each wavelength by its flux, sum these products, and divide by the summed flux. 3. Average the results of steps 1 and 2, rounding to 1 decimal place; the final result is 4691.5 angstrom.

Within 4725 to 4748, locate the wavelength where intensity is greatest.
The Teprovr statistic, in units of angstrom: 4739.0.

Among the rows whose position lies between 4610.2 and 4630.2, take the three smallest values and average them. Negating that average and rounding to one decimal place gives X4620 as -17.0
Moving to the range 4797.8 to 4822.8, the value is -16.1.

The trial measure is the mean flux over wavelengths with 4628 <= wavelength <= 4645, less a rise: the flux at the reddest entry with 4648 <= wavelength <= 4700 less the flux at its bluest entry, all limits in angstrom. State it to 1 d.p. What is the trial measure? 17.8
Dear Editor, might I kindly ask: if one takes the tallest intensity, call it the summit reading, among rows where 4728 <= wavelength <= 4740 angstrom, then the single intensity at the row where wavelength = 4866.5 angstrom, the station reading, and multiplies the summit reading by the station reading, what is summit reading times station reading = 290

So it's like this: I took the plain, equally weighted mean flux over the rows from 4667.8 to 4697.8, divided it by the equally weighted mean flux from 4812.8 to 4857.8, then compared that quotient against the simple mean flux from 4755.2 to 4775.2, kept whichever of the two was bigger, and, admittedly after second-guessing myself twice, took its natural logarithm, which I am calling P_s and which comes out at 2.71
